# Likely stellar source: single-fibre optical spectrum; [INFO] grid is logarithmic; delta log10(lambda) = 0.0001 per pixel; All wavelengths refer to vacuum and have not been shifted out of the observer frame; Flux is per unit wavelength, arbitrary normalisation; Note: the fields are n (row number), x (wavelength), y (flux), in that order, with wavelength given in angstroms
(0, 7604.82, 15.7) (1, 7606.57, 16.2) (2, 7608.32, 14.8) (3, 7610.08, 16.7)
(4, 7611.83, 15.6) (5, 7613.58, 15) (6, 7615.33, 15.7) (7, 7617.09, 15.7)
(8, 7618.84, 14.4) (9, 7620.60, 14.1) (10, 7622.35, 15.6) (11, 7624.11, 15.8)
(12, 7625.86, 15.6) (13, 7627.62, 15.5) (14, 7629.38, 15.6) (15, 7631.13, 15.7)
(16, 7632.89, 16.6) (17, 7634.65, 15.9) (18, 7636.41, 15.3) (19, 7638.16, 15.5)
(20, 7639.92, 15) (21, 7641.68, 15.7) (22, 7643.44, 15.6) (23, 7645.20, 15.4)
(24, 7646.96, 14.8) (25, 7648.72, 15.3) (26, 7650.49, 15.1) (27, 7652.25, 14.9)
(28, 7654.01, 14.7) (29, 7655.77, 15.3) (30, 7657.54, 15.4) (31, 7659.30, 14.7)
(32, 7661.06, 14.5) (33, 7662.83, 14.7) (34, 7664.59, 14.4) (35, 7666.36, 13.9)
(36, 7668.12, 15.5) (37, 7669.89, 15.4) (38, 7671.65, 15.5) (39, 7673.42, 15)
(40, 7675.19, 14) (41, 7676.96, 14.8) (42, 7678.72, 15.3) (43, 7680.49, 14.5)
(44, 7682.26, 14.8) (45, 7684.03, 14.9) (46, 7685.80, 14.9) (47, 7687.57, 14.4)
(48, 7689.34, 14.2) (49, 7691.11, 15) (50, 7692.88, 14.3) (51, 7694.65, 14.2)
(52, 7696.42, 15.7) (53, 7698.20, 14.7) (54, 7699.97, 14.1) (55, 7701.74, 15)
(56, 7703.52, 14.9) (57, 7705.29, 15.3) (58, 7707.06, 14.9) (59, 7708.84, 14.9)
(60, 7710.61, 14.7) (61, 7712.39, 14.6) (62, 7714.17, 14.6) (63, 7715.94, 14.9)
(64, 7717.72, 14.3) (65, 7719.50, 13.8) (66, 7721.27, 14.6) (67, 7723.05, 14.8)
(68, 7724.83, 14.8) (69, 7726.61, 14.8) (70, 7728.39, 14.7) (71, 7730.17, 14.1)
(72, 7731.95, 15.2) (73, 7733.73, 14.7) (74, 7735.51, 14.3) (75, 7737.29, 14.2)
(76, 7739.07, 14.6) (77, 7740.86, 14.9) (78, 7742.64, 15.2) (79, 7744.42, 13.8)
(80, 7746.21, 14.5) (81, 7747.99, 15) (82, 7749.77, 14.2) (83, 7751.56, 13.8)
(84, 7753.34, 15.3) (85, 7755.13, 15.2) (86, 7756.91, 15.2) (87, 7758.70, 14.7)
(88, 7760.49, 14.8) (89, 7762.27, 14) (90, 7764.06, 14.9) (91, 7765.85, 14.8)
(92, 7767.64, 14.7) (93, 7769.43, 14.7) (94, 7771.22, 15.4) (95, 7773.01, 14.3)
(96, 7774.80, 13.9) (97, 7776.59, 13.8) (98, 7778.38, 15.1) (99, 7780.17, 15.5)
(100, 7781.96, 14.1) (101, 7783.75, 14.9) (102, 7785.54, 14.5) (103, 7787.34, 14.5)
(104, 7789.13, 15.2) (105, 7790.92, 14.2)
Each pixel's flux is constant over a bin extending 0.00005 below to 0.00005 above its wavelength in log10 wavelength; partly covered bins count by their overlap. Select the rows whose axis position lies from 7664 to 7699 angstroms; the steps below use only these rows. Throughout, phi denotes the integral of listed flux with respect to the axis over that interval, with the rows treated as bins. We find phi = 517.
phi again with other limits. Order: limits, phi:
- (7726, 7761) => 513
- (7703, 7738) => 513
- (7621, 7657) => 555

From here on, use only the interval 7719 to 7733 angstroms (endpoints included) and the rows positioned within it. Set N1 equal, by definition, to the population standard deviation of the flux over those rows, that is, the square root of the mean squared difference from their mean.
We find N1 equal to 0.42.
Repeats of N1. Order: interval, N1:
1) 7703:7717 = 0.21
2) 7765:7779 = 0.52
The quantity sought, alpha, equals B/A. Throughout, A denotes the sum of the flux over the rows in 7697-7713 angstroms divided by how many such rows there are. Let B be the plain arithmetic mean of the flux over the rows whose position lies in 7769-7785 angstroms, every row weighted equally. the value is 0.99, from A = 14.8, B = 14.6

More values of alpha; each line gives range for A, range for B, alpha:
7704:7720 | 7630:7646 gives 1.07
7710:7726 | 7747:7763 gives 1.01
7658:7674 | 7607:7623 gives 1.03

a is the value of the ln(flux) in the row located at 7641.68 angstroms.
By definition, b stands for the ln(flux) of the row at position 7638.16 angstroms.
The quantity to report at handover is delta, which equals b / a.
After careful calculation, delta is 1.00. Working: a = 2.75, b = 2.741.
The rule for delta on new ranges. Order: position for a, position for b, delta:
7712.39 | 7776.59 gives 0.98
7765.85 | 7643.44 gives 1.02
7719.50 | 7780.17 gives 1.04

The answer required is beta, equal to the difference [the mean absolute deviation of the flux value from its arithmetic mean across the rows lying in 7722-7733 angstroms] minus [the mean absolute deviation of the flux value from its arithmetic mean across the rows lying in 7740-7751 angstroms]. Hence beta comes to -0.21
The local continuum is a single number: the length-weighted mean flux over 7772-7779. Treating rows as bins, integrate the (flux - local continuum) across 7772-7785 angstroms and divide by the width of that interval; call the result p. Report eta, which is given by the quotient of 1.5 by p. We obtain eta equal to 5.8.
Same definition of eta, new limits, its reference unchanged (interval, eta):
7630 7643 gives 1.1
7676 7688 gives 2.7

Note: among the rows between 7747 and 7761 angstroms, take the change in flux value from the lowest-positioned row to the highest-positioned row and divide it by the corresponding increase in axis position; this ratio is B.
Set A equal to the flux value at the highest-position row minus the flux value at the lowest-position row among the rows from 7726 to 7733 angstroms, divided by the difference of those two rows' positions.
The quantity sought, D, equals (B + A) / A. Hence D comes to 0.8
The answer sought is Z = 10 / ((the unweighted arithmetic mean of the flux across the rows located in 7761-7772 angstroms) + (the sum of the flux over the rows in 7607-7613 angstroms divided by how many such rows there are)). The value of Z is 0.328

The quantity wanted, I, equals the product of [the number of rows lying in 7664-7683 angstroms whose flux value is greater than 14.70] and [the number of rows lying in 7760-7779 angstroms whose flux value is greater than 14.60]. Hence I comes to 49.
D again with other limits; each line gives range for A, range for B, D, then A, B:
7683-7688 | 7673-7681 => 1.5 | -0.14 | -0.07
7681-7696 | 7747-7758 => 0.5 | -0.05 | 0.02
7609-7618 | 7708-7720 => 1.7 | -0.14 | -0.10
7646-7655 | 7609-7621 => 18.4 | -0.01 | -0.25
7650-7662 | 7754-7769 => 1.7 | -0.06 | -0.04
